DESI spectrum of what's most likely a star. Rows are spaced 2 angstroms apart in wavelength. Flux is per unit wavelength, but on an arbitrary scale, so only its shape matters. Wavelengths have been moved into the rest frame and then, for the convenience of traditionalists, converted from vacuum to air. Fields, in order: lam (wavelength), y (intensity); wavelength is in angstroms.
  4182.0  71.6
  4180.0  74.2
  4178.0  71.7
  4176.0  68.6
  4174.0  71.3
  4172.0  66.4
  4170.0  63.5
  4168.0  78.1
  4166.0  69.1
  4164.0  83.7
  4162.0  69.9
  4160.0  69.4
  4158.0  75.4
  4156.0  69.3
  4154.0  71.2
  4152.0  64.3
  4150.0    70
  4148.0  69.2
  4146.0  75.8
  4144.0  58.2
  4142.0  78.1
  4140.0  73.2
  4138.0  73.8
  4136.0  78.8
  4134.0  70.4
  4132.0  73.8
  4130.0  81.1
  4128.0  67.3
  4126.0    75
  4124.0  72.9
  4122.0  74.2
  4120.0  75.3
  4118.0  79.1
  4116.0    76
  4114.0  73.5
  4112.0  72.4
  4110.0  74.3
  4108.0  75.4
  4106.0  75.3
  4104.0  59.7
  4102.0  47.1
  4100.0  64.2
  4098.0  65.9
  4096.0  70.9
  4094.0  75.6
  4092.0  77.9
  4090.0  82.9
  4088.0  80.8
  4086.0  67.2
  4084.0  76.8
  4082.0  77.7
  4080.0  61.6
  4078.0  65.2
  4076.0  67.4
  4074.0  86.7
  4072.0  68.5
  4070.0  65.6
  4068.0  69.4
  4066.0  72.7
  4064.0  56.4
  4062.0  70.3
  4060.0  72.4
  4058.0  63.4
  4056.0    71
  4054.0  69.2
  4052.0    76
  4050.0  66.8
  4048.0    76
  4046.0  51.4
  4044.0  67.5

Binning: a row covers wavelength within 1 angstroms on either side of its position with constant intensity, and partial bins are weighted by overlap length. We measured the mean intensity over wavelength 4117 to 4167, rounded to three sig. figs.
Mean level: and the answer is 72.7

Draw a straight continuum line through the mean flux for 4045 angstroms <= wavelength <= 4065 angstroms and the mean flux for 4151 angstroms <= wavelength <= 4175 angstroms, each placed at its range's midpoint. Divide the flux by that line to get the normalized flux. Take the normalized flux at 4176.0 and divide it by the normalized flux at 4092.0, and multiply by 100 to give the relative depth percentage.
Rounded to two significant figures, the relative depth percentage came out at 85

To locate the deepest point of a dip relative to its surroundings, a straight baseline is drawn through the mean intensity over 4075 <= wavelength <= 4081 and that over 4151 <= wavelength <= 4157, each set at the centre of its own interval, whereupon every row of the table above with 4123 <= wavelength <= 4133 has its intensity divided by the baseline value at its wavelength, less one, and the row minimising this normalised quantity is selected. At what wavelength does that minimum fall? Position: 4128.0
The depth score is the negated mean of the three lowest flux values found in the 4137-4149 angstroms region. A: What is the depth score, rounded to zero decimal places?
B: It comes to -67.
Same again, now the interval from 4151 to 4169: -68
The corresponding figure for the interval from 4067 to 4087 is -64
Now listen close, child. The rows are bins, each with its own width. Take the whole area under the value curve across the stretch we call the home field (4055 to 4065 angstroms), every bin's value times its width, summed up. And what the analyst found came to 667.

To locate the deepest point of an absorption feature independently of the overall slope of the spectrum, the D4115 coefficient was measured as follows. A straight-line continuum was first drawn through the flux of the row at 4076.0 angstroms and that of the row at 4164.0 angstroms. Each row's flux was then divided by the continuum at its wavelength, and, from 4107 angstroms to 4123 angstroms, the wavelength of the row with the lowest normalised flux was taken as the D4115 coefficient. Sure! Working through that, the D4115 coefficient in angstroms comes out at 4122.0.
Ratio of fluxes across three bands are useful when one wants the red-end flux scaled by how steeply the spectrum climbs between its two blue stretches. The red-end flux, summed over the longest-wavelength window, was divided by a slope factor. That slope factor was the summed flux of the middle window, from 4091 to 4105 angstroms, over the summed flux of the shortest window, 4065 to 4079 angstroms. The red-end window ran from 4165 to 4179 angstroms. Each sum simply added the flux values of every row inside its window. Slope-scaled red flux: 525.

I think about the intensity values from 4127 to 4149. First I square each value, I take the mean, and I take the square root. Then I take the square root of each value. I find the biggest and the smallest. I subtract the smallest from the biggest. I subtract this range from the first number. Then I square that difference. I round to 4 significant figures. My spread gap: 5123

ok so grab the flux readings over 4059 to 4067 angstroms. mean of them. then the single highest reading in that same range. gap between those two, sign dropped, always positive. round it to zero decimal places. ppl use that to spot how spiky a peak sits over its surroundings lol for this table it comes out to 5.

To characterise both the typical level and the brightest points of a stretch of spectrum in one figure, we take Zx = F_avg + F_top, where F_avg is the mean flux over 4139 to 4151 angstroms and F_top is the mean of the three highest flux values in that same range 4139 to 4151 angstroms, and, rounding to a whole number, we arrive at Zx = 146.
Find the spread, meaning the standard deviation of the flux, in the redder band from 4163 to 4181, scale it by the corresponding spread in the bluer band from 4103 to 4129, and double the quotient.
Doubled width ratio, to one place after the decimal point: 2.5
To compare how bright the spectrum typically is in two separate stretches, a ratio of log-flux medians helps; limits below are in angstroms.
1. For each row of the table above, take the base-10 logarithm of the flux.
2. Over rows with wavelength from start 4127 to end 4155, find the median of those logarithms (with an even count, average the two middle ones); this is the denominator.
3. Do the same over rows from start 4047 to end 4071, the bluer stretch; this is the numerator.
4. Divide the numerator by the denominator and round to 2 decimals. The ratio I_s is 0.99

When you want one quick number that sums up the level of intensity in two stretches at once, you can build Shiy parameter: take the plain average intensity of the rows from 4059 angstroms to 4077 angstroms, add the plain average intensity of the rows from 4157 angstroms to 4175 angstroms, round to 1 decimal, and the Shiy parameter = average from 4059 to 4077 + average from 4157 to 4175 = 141.8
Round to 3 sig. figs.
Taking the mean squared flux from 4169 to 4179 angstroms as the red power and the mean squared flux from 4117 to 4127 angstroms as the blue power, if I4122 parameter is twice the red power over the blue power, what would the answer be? 1.65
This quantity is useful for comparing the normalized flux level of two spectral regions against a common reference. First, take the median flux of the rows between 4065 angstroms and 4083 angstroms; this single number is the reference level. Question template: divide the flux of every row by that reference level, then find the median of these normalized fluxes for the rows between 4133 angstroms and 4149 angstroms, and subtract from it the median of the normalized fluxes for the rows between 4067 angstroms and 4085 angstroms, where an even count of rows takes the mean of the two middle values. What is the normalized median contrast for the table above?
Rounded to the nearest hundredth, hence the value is 0.07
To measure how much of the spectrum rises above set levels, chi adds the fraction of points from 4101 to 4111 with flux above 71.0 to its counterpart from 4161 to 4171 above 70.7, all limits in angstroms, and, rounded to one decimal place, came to 1.0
